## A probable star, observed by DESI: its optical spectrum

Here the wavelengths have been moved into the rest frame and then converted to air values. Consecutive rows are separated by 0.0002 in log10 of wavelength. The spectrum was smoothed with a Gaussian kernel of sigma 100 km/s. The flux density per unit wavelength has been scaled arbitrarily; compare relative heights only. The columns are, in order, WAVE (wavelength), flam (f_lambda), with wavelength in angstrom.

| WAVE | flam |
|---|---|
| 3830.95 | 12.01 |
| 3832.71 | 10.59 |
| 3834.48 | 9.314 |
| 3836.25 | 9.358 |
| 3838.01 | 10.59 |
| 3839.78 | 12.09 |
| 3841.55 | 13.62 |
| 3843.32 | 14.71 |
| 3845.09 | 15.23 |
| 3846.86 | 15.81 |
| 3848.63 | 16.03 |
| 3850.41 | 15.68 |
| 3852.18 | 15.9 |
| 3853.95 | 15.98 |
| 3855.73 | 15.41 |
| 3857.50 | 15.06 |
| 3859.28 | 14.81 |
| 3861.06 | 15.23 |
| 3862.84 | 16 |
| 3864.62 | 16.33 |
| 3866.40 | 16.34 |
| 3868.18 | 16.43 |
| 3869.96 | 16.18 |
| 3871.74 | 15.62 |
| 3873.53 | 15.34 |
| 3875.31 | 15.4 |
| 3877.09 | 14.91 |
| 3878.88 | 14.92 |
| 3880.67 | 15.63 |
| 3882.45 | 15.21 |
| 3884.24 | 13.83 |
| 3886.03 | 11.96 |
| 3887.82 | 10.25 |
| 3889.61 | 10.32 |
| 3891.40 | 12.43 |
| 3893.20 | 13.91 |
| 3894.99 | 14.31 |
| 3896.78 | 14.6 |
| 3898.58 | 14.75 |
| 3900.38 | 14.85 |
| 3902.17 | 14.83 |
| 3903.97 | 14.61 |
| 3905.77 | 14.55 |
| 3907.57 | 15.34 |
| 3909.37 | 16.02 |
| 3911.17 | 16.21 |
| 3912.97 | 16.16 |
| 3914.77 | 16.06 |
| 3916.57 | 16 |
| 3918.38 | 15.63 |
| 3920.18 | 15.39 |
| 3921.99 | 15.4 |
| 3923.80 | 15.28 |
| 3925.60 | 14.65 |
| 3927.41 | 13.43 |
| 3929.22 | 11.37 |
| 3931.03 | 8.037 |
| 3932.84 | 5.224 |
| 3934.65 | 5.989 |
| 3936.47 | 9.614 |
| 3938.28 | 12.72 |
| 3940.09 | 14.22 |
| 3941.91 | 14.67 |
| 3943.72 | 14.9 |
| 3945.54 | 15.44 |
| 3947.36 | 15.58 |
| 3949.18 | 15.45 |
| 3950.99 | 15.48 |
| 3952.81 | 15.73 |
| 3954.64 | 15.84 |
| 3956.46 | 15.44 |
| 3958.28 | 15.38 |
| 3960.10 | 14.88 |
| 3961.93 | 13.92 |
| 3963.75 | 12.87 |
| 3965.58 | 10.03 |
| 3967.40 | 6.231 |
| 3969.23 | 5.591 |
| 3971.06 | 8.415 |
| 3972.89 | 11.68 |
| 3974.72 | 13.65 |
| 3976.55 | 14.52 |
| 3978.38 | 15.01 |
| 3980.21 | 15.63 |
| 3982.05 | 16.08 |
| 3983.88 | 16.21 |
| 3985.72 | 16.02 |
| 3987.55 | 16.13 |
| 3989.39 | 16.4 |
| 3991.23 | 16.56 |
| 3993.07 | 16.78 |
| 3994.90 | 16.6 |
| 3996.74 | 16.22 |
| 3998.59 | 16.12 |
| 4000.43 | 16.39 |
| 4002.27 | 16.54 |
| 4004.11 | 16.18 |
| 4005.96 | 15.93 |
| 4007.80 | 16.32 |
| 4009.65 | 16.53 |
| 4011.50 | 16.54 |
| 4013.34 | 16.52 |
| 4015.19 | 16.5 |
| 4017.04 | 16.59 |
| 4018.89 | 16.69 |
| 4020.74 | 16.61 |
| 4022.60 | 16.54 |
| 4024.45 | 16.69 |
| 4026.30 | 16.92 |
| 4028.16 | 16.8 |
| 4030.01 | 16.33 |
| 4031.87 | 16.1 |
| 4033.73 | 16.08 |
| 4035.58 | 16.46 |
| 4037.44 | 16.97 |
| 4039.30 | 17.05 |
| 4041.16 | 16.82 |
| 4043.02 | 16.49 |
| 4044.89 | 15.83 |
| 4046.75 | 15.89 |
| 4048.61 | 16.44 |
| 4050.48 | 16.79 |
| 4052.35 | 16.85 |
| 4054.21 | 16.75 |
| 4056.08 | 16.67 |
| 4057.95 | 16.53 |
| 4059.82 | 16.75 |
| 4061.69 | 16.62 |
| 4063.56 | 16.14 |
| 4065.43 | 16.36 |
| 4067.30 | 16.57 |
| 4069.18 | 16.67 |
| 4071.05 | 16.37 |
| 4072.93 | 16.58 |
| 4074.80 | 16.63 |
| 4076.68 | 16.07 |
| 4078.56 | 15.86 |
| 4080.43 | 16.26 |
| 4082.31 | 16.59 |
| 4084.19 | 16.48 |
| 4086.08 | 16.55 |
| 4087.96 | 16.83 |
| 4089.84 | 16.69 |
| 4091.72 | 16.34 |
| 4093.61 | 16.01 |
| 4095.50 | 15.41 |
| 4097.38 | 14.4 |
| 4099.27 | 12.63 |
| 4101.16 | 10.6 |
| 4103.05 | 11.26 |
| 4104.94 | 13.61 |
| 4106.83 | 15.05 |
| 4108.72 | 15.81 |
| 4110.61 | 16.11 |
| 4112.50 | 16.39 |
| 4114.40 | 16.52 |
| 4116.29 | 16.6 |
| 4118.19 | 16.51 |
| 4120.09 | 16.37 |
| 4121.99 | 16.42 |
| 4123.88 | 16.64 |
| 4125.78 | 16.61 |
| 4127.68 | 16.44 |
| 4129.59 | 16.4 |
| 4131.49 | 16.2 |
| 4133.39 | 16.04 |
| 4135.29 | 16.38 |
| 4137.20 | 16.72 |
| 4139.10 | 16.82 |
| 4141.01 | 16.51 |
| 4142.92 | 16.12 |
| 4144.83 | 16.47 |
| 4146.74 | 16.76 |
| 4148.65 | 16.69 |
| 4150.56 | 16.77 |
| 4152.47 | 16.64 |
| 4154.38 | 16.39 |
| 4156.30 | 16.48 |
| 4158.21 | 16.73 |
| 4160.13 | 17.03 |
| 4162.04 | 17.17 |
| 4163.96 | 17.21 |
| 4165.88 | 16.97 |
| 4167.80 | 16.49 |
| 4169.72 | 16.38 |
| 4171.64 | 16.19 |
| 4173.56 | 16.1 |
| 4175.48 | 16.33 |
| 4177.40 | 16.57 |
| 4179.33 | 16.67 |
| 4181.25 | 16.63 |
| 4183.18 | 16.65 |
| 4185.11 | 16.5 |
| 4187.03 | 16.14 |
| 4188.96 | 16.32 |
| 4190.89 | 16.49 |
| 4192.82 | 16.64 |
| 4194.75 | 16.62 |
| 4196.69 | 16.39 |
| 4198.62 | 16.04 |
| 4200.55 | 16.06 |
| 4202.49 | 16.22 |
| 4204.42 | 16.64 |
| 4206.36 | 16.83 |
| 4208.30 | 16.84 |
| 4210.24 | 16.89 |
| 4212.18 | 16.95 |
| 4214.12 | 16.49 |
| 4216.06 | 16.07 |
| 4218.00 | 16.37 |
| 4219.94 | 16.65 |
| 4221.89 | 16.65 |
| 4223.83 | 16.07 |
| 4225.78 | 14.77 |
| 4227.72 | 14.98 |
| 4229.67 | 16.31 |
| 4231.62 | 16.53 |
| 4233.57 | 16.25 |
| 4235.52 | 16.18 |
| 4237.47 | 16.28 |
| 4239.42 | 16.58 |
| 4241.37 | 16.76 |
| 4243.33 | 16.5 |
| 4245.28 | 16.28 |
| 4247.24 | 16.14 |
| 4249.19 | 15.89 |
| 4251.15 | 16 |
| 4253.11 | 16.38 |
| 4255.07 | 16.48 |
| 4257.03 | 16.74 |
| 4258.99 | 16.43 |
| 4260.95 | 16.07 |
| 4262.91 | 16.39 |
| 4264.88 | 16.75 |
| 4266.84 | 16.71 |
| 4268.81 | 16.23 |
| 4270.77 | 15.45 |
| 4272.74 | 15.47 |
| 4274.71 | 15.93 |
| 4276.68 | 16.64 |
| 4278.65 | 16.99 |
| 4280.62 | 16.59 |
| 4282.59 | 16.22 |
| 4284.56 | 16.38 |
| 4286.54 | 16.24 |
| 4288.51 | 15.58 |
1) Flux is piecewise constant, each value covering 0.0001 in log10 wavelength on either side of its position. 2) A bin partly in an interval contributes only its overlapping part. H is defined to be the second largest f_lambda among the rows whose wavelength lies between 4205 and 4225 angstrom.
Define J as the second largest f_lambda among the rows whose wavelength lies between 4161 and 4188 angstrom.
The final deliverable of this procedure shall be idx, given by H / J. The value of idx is 0.98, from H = 16.89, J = 17.17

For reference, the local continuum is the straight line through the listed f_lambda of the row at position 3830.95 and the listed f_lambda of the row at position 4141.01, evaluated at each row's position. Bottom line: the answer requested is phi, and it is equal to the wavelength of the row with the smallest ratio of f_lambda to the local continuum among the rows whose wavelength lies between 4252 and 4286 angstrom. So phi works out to 4272.74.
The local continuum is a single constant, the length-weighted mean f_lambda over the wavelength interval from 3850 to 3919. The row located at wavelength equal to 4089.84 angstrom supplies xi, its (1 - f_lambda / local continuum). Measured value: -0.117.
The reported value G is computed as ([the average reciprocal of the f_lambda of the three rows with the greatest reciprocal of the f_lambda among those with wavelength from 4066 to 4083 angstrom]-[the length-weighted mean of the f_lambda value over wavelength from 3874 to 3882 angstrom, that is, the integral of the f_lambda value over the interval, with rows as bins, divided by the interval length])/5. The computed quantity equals -3.0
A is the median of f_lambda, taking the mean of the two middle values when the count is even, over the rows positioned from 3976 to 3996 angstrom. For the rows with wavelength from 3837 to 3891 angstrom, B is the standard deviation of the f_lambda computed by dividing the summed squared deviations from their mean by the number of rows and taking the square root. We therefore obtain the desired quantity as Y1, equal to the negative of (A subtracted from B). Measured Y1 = 14.3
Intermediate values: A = 16.1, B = 1.8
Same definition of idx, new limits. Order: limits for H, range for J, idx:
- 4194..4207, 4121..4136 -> 1.00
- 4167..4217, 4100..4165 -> 0.98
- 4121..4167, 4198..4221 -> 1.02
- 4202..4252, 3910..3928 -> 1.05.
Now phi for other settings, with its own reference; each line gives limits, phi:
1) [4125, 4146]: 4142.92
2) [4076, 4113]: 4101.16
